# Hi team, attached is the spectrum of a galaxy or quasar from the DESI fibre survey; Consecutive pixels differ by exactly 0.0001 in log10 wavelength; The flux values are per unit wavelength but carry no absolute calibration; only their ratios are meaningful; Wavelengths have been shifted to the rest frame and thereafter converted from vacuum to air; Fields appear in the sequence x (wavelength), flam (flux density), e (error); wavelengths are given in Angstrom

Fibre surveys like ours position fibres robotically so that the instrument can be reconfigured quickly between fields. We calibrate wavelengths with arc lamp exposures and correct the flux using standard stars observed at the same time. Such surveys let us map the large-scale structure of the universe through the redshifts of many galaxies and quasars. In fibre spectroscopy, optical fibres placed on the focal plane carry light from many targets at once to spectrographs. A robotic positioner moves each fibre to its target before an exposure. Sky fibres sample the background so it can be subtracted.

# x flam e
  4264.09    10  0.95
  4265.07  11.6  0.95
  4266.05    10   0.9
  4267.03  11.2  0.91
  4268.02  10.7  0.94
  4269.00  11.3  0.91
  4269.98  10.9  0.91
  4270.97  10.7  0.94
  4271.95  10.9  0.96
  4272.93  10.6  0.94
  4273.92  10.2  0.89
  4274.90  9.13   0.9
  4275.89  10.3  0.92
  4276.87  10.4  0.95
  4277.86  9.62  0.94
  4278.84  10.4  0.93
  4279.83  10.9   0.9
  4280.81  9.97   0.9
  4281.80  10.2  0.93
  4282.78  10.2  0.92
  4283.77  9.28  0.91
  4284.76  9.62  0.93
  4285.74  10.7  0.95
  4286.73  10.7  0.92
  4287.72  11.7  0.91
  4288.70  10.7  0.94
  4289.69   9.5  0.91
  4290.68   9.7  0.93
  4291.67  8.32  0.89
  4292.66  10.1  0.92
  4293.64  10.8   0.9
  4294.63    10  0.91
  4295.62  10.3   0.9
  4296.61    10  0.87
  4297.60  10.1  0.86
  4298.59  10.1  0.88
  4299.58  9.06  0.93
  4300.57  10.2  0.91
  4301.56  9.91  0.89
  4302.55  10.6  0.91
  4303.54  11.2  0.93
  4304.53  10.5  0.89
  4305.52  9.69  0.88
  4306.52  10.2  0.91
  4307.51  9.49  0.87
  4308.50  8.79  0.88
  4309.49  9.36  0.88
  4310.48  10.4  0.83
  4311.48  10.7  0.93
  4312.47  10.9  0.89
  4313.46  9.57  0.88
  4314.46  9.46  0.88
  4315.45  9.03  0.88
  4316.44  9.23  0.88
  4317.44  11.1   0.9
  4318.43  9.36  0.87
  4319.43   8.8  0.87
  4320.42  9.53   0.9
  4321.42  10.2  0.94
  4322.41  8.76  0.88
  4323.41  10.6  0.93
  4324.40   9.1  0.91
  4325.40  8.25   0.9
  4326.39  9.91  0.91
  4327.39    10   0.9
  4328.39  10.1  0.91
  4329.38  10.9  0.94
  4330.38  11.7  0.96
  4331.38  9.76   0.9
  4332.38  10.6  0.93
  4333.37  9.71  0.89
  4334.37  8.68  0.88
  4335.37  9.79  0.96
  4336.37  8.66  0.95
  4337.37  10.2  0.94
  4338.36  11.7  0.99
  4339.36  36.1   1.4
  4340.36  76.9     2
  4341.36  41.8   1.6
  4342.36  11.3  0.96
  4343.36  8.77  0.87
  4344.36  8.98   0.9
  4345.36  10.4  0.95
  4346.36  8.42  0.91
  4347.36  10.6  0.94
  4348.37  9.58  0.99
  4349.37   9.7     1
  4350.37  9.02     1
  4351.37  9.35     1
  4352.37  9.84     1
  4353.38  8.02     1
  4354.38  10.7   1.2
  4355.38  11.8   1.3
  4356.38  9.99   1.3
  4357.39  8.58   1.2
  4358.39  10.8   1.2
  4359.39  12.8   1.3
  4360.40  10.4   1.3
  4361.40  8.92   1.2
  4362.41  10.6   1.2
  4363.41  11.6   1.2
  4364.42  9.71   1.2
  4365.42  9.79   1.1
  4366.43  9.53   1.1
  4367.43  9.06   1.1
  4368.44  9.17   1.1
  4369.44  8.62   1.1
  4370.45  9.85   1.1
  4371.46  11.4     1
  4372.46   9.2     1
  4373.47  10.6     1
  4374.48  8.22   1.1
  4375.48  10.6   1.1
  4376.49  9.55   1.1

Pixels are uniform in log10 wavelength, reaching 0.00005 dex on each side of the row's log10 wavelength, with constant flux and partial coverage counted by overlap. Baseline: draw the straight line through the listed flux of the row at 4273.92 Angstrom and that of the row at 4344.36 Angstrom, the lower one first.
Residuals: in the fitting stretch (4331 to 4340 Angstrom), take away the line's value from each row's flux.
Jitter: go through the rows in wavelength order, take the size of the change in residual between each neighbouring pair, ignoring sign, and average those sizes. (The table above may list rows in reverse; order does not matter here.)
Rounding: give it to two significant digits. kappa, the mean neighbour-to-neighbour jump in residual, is 4.1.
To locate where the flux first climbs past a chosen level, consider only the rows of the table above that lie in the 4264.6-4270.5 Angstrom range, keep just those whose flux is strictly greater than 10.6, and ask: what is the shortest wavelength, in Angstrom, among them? 4265.07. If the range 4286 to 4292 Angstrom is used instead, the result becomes 4286.73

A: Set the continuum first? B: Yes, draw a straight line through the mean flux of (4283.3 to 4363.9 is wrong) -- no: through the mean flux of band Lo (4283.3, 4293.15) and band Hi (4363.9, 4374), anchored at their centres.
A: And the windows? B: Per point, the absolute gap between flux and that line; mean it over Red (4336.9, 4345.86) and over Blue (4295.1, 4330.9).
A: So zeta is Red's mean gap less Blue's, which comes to 14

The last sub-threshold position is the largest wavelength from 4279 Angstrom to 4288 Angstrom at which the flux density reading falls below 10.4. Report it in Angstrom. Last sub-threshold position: 4284.76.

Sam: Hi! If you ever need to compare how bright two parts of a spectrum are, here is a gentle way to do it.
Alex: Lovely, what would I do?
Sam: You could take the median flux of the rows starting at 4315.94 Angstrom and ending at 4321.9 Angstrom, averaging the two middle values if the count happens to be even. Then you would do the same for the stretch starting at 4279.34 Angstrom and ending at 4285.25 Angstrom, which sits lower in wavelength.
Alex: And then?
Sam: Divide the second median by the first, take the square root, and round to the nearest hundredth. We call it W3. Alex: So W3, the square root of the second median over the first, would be 1.03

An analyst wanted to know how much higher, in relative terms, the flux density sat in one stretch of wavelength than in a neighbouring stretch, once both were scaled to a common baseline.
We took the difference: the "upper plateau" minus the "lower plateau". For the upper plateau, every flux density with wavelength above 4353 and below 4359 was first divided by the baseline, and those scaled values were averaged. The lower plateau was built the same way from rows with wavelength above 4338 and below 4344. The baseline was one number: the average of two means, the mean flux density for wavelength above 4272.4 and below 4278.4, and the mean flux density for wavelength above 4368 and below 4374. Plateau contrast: -2.1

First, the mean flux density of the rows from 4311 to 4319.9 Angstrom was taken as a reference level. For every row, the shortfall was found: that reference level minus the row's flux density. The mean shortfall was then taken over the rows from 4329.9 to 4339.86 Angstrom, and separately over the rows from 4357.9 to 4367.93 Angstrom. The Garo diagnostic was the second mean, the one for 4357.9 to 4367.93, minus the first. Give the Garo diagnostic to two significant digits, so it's 2.4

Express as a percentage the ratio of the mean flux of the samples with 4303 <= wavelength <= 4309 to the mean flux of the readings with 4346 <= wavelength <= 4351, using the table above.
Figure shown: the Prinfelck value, 105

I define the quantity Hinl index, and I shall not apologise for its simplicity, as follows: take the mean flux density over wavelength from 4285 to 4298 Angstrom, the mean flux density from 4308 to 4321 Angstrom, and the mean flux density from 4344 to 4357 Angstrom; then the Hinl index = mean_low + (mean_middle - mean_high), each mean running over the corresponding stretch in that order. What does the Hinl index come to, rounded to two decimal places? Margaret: 10.19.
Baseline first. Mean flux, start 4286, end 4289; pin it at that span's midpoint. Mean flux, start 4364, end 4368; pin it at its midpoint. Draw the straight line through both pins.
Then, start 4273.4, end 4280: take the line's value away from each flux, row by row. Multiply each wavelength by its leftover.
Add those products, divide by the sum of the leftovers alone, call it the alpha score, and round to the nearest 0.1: 4276.3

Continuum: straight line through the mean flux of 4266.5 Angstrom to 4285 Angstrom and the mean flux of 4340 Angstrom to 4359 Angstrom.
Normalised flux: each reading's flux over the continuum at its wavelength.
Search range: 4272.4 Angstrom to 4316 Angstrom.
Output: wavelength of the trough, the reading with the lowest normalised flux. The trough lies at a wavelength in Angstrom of 4315.45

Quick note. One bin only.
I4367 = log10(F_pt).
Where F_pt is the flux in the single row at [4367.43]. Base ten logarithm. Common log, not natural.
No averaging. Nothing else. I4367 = 0.96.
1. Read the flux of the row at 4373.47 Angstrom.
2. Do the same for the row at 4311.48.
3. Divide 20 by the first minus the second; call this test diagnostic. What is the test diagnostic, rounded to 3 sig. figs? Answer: -200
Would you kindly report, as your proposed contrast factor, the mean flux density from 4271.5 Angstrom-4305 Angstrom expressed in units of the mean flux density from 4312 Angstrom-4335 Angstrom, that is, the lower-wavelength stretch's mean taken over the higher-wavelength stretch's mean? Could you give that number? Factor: 1.04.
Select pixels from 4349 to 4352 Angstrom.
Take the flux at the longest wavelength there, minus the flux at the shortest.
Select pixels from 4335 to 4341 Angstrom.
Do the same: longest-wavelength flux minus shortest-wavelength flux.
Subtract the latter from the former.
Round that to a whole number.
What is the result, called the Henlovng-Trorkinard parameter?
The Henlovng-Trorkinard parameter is -67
